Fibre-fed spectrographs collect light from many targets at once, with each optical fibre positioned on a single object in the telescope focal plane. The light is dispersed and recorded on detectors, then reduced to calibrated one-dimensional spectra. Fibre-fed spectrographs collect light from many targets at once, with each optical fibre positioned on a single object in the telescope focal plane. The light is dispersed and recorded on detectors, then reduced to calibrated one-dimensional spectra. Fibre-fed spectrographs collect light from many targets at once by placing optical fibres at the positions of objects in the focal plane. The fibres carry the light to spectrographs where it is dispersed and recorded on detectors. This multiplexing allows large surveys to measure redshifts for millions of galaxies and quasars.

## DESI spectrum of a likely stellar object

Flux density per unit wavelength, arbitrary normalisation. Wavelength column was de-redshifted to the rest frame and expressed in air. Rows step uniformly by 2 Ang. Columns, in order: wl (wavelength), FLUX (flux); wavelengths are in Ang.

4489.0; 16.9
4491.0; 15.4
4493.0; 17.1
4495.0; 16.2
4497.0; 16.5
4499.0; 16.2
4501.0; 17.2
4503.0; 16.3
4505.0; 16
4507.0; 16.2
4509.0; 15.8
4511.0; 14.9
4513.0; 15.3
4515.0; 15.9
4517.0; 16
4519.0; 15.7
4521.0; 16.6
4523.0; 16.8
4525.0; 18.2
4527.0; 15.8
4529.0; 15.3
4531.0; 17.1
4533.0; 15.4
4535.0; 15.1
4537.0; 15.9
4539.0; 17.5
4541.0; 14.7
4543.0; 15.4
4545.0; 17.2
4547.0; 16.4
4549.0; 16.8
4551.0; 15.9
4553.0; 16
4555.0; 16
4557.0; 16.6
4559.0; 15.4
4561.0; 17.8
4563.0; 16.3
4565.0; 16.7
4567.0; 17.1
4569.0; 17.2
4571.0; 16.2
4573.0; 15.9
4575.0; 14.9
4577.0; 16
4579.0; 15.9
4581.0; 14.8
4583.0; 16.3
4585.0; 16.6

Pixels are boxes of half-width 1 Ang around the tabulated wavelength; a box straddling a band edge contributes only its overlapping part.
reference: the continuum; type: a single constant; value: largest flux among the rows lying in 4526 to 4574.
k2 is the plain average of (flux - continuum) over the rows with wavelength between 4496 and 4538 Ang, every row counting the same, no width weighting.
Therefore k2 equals -1.70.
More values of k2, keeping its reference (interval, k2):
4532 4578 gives -1.61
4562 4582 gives -1.70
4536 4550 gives -1.53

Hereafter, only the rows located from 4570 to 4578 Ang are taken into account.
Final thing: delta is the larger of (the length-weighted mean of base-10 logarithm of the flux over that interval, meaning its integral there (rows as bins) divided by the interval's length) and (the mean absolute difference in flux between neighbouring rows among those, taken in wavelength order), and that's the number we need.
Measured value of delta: 1.20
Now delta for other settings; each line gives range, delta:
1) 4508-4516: 1.19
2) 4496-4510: 1.21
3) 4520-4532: 1.26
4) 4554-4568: 1.22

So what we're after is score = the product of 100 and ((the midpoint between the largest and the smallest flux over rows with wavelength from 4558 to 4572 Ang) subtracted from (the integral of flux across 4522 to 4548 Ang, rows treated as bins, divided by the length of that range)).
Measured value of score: -38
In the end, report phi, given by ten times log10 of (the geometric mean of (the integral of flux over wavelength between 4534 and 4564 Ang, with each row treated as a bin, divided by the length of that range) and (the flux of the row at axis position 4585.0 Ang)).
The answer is 12.15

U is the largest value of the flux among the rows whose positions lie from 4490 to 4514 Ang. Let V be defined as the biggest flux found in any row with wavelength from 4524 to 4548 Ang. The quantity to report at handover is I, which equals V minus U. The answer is 1.0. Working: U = 17.2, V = 18.2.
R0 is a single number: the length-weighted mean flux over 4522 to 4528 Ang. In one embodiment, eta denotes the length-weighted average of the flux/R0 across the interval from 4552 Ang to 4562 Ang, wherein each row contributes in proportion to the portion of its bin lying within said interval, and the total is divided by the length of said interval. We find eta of 0.966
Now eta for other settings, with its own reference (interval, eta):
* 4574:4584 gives 0.920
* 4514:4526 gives 0.976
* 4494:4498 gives 0.966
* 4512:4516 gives 0.921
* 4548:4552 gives 0.966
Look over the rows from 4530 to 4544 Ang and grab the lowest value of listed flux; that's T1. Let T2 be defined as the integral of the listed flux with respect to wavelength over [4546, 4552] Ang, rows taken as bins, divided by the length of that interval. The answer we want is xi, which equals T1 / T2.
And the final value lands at 0.898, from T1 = 14.7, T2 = 16.4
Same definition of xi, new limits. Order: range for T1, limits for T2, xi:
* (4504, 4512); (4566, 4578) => 0.919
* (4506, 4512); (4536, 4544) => 0.939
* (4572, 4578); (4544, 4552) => 0.899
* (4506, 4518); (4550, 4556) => 0.933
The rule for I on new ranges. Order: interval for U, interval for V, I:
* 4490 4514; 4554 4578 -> 0.6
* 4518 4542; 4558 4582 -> -0.4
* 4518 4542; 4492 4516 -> -1.0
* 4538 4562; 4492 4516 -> -0.6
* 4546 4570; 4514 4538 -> 0.4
